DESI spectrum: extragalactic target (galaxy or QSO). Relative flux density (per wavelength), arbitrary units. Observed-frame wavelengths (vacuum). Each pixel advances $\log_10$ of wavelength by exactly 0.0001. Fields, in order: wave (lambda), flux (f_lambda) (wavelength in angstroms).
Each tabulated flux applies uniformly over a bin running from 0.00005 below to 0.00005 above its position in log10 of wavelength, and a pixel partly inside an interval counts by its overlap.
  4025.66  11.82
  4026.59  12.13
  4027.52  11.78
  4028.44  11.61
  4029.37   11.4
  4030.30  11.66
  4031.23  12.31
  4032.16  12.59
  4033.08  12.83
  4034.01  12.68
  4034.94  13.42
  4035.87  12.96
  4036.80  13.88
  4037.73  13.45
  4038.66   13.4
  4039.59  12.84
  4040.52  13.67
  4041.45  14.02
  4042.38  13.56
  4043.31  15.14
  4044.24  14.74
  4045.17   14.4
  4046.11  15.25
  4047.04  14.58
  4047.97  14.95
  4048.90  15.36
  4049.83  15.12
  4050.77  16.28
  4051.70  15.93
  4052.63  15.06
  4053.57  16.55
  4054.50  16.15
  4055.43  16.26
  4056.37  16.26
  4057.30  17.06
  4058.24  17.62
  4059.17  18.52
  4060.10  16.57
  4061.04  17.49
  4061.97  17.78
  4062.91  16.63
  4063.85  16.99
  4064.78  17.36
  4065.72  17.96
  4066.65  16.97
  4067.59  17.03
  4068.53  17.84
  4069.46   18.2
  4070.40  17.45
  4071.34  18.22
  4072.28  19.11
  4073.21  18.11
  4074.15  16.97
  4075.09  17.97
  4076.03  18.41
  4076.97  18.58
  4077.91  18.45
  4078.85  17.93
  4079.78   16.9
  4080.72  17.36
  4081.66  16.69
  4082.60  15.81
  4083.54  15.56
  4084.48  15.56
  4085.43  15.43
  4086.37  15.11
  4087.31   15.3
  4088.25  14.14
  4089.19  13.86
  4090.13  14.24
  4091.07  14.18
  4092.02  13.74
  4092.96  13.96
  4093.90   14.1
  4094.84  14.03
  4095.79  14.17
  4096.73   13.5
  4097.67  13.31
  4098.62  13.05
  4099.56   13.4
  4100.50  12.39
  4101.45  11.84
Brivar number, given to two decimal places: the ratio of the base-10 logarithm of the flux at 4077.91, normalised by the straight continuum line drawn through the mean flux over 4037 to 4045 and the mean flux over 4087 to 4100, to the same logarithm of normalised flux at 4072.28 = 0.89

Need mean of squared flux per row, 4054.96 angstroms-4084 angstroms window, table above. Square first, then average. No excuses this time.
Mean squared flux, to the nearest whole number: 304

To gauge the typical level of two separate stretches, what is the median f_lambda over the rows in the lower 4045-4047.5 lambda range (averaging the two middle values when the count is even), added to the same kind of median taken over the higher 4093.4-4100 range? 28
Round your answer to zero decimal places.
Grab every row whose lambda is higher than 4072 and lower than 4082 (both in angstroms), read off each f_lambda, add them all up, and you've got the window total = 196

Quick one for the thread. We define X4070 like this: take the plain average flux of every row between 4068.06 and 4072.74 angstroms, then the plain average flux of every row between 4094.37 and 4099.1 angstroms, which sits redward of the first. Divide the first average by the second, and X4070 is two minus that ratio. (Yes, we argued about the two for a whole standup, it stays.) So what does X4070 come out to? 0.7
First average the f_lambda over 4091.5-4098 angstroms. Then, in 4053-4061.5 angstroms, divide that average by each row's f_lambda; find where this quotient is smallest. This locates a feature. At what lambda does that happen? 4059.17 angstroms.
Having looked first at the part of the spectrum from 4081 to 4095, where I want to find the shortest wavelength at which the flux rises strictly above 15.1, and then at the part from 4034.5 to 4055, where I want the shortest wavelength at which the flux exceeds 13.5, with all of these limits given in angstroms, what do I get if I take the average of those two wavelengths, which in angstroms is 4059.2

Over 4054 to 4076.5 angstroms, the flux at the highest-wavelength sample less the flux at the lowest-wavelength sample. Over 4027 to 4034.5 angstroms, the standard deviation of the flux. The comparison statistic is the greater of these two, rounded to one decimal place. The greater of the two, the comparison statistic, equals 2.3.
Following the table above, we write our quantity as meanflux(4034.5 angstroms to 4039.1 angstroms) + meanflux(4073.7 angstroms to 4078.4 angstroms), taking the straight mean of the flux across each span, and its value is 31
